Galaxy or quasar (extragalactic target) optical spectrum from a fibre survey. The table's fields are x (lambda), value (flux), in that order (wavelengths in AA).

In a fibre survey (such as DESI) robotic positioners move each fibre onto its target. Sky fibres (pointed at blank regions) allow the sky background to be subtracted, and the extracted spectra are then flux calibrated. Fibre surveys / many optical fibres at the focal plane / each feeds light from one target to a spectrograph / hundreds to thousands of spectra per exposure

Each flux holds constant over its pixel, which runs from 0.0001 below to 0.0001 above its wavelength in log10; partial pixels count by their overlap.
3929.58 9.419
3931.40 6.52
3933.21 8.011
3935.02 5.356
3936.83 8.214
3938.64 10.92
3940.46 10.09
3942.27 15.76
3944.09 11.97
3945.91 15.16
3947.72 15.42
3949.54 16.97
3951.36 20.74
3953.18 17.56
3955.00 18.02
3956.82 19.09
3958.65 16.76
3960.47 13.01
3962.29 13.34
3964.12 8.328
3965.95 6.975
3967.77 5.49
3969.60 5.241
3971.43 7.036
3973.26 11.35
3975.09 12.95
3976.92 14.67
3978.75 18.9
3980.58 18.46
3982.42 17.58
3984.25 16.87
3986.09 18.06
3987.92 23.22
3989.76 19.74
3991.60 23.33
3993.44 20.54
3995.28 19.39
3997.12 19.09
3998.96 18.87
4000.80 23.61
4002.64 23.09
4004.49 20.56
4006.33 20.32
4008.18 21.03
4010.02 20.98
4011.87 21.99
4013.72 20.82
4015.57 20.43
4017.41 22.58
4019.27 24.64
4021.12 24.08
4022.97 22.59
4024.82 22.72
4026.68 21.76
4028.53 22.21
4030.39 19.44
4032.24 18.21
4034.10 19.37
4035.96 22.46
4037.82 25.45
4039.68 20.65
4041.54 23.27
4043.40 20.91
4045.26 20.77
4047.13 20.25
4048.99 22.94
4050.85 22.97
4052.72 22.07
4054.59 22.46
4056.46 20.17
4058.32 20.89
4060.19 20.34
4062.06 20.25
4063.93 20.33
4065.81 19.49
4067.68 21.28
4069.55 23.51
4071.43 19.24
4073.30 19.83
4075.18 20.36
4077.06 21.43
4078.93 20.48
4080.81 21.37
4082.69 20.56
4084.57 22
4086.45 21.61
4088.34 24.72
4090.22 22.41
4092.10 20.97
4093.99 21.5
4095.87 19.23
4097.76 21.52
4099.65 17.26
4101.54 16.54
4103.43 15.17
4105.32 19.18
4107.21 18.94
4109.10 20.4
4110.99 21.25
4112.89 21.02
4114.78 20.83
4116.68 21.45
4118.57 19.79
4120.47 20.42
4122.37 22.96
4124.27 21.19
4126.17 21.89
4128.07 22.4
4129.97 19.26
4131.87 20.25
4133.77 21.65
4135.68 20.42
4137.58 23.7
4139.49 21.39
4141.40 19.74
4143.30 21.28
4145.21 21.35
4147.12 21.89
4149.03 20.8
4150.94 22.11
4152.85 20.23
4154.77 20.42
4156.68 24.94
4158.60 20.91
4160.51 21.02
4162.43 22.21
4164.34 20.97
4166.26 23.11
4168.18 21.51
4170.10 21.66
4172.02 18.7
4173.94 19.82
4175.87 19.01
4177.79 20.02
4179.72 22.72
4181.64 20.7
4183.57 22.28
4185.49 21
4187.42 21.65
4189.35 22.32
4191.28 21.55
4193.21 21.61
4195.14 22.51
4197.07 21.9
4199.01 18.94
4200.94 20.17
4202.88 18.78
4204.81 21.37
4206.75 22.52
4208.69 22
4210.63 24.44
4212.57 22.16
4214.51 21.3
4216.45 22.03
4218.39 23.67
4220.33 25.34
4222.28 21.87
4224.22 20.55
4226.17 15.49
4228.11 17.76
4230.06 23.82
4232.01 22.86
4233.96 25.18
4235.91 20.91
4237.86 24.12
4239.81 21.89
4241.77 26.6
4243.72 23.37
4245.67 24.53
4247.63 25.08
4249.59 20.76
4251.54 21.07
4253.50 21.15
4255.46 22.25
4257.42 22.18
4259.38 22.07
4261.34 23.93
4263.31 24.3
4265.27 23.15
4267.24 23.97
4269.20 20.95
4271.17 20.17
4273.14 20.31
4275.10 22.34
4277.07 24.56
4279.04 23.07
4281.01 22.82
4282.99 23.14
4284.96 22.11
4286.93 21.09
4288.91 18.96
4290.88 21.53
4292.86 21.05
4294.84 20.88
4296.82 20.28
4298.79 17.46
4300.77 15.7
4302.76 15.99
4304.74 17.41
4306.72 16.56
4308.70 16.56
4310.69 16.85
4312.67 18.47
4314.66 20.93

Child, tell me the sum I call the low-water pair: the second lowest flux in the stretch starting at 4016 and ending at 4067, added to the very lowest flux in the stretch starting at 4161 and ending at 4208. 38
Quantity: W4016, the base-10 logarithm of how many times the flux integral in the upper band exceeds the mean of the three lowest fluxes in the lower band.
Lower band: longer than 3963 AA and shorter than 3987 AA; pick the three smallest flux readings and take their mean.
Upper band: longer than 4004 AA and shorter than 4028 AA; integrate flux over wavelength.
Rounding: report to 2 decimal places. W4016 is 1.95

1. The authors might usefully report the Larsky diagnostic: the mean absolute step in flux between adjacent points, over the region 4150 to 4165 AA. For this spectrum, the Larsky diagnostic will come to 1.9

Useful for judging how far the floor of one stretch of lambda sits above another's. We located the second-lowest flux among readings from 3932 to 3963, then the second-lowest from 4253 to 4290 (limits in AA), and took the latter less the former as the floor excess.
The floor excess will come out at 12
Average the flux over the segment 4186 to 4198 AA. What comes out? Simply 21.9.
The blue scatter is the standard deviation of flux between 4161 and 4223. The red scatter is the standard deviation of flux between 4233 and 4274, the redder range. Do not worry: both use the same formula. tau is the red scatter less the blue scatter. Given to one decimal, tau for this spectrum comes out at 0.3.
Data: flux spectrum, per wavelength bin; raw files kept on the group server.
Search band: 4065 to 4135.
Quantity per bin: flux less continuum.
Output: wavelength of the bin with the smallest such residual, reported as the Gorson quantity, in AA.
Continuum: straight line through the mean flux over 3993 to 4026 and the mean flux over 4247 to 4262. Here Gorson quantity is 4103.43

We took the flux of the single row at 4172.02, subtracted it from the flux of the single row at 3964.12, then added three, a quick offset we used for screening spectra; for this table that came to -7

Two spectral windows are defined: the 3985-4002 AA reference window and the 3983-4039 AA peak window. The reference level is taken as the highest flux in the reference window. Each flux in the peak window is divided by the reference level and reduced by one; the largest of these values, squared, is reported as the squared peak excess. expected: 0.0061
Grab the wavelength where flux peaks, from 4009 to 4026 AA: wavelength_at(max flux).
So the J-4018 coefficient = 4019.27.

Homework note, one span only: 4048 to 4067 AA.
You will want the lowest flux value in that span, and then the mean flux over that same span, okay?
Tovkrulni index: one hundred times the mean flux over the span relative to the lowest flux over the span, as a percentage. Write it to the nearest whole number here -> 109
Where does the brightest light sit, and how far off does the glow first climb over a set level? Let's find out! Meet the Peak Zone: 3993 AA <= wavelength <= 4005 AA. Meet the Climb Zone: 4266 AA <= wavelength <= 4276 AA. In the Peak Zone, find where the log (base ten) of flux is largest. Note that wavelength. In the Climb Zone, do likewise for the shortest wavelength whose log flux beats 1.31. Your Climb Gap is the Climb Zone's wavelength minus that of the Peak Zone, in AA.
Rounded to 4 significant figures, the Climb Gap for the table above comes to 266.4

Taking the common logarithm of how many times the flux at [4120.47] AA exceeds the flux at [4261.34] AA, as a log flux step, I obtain -0.07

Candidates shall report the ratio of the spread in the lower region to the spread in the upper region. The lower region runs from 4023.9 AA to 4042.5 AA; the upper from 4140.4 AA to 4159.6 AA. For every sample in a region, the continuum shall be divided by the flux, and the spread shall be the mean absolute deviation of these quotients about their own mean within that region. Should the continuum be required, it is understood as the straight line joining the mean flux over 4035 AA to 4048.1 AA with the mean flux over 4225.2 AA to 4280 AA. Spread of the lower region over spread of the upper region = 1.9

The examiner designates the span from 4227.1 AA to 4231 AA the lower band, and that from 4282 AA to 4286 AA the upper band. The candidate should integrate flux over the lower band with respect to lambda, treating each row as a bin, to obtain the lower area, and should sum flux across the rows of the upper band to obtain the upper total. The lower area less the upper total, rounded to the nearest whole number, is 36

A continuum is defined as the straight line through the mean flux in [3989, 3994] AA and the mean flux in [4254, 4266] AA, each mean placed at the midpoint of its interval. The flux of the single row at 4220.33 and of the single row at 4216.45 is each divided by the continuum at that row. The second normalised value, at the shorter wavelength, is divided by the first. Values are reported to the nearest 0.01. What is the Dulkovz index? 0.87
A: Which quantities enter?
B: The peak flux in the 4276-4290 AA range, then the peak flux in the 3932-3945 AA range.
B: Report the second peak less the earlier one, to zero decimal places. -9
